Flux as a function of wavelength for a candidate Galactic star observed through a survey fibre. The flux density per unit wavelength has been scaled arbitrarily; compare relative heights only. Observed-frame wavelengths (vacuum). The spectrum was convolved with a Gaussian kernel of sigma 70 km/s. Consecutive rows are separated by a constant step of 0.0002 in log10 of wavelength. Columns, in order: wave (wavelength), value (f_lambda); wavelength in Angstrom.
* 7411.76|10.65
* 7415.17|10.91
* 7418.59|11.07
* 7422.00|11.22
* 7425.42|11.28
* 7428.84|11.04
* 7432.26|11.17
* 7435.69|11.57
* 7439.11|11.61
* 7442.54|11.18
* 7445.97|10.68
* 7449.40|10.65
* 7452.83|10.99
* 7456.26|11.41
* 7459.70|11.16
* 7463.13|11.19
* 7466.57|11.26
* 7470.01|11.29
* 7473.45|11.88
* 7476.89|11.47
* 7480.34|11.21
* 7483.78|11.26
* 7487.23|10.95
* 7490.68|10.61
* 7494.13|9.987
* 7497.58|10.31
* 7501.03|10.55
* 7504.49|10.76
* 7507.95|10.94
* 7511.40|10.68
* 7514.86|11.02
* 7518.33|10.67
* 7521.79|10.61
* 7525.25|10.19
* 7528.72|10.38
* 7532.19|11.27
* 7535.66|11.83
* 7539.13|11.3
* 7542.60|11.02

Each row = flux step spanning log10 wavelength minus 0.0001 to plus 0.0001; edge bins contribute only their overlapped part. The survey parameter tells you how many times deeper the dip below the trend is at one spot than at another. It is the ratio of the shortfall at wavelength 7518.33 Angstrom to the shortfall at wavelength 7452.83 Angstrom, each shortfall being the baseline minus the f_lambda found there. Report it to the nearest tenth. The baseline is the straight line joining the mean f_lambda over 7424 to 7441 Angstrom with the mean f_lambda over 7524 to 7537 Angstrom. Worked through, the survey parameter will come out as 1.2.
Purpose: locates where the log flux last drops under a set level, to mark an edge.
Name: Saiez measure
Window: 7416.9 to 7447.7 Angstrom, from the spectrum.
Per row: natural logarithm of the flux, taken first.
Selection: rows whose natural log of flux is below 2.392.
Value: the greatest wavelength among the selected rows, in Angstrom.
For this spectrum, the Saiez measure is 7445.97 Angstrom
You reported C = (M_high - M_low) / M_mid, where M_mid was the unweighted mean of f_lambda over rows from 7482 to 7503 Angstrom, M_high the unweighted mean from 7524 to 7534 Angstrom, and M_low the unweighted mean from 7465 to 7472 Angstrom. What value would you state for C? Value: -0.06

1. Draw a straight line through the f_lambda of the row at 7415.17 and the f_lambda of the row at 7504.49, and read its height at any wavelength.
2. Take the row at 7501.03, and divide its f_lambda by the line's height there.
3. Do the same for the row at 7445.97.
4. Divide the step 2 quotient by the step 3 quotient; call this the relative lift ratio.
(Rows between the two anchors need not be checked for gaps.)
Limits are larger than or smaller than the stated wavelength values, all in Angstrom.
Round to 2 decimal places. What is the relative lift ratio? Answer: 1.00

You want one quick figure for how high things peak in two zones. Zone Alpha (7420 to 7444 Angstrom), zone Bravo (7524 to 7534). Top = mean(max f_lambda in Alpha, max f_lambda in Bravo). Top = 11.4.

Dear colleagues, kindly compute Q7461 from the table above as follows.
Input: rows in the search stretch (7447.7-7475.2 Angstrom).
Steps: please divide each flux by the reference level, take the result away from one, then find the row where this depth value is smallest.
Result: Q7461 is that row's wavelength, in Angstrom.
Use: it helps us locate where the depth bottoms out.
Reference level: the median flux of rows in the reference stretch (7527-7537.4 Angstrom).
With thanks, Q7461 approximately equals 7473.45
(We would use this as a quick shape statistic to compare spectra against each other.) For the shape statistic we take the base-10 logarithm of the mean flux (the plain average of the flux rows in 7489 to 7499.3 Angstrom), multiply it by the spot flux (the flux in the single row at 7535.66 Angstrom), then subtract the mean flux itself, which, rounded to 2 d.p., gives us 1.68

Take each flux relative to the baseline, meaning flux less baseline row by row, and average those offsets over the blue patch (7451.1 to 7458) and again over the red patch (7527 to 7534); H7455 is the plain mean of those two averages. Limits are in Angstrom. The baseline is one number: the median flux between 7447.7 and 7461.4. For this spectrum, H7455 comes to -0.06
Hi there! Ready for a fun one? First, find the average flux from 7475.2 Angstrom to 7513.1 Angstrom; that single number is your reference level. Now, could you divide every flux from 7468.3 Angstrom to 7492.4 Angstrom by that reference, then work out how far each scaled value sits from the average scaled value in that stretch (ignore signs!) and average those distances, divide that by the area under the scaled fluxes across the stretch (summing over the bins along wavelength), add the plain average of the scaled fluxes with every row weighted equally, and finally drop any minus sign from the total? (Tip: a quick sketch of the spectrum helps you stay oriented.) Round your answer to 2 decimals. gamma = 1.04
